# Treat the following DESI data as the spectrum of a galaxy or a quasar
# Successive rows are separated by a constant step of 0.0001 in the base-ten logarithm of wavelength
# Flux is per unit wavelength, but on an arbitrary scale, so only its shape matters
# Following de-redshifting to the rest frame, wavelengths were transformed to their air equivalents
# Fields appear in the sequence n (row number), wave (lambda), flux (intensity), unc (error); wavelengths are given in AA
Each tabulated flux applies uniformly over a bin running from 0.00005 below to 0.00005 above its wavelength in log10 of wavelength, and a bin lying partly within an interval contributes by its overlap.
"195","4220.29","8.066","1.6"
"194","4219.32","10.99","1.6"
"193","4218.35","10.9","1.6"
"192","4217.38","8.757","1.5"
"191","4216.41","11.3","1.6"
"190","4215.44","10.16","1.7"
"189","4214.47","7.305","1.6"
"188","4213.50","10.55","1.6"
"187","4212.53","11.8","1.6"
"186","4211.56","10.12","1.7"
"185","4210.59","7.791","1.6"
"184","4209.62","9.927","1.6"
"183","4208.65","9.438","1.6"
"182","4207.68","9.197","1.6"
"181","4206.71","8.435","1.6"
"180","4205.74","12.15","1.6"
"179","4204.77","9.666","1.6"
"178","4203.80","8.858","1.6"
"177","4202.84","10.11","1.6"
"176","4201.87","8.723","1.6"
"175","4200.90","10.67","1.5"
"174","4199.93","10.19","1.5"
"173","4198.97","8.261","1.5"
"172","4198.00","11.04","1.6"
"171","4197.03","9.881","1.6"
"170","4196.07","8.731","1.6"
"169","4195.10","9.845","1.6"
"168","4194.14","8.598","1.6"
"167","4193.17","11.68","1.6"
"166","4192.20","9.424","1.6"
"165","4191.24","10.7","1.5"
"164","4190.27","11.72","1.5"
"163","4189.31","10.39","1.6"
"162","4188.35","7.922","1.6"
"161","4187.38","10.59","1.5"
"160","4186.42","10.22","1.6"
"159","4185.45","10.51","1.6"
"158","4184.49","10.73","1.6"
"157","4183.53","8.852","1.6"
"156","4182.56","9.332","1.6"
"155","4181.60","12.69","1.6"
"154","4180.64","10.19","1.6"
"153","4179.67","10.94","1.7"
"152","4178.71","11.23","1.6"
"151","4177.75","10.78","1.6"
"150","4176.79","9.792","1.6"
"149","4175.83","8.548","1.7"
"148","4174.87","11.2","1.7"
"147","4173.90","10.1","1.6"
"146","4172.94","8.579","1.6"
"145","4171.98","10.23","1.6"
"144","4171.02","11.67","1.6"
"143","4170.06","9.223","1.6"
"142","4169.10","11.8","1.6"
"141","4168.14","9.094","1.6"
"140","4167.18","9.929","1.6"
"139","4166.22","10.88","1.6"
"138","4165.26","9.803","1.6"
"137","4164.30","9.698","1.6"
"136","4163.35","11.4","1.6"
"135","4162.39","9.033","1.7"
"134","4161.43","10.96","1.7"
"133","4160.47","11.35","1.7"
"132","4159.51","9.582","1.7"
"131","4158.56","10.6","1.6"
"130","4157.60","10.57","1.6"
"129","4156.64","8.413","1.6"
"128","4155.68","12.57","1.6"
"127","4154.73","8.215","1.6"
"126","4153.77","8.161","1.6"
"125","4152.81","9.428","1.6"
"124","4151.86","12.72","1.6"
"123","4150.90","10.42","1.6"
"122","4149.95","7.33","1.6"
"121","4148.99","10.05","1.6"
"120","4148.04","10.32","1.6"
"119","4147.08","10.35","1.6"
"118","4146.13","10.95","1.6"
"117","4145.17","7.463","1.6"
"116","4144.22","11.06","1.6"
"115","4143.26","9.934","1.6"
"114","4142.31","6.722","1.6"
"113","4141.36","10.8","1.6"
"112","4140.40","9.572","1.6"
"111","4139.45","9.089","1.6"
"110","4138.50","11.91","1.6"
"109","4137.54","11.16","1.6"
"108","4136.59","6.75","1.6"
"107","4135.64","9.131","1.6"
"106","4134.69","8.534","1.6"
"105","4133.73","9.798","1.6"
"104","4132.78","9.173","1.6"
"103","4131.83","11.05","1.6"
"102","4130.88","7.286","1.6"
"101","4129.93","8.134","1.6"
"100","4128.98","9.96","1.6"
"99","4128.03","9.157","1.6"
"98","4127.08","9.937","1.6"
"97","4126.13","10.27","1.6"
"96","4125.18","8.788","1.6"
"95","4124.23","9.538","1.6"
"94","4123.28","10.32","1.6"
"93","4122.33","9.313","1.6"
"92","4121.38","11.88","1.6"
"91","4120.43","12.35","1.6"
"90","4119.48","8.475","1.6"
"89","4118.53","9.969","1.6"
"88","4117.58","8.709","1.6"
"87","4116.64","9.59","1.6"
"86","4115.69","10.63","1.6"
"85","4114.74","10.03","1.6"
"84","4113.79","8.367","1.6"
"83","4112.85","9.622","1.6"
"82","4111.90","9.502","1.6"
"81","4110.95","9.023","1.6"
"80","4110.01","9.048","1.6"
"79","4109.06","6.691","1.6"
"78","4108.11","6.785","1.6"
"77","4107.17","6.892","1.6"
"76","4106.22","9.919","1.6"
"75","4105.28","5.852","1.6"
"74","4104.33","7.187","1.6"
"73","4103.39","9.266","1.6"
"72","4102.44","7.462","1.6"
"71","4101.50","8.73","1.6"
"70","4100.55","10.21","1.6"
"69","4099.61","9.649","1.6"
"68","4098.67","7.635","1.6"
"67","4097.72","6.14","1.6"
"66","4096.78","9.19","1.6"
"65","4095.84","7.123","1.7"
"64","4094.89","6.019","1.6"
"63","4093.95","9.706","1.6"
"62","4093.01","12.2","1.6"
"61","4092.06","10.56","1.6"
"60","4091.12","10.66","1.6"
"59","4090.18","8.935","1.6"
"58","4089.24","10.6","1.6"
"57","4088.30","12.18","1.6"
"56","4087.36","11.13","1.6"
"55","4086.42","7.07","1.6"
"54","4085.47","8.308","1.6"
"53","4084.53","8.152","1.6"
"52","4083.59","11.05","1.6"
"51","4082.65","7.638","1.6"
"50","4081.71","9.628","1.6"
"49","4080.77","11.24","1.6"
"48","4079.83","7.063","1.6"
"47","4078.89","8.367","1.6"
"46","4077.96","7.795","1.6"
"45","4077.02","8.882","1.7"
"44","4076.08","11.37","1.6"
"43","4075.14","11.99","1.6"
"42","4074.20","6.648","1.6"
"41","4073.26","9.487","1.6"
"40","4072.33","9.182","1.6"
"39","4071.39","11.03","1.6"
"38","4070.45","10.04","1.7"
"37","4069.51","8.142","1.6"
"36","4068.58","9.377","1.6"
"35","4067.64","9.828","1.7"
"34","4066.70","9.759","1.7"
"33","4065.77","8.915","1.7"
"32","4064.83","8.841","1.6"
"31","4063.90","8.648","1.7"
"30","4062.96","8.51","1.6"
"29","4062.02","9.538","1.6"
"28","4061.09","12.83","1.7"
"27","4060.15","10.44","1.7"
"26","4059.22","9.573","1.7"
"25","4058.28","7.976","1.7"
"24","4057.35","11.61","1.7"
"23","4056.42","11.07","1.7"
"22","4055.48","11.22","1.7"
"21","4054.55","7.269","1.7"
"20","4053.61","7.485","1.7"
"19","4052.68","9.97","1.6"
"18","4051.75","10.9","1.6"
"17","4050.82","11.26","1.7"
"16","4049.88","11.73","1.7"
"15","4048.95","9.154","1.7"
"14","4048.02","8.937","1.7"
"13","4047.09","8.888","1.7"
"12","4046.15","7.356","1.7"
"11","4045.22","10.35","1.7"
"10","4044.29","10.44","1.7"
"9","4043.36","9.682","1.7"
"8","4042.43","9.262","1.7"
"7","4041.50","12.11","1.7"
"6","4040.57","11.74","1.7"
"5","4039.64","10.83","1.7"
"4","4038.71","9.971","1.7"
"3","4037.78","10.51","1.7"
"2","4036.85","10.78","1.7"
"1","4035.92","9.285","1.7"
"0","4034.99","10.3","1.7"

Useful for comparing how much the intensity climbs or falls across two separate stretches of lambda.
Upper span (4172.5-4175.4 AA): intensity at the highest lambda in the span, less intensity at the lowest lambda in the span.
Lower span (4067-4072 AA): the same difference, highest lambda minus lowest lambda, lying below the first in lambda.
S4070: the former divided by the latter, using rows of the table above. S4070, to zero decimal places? 2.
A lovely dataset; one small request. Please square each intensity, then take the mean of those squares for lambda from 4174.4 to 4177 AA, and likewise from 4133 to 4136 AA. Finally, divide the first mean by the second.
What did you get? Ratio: 1.17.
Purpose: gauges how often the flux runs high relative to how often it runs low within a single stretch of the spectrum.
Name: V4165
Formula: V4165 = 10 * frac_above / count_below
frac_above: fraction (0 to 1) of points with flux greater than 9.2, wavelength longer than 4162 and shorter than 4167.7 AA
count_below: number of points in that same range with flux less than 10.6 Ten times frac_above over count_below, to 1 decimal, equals 2.1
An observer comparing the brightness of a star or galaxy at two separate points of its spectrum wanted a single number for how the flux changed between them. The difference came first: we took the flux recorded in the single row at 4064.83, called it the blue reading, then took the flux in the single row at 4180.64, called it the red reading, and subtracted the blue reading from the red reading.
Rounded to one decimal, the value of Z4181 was 1.3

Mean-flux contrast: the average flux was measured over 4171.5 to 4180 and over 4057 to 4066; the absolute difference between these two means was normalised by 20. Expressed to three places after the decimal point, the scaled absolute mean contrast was 0.023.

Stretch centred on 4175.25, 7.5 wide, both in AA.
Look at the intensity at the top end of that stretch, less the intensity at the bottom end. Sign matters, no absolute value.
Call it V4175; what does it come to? 1.0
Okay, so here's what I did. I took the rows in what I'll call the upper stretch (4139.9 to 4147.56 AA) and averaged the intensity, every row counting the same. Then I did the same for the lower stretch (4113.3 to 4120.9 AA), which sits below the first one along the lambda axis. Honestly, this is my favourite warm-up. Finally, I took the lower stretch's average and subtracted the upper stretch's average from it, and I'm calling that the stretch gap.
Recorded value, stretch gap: 0.16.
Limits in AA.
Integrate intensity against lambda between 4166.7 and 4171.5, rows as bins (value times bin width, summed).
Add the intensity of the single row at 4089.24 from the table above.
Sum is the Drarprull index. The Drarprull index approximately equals 60.2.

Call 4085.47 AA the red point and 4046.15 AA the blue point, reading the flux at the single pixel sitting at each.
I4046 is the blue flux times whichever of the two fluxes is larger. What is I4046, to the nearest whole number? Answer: 61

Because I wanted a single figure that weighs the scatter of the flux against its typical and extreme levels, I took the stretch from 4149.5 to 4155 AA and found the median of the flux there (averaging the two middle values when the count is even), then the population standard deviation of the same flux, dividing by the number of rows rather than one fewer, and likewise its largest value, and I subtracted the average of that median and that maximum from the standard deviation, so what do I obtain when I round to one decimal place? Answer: -9.0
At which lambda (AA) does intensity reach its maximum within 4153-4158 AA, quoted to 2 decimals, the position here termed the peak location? 4155.68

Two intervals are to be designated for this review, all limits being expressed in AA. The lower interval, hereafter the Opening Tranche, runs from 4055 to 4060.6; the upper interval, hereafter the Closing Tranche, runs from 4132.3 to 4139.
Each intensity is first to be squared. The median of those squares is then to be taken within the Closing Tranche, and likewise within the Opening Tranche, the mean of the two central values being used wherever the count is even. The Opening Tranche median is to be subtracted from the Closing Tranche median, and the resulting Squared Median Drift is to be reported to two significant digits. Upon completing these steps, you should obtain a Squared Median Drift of -32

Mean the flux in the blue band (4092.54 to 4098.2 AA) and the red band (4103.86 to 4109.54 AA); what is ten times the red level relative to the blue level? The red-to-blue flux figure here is 8.6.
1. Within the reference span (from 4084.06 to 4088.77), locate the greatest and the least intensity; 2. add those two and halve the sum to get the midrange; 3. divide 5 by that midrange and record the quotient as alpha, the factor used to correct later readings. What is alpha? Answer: 0.519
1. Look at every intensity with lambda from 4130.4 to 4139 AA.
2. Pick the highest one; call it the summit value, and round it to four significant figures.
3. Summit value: 11.91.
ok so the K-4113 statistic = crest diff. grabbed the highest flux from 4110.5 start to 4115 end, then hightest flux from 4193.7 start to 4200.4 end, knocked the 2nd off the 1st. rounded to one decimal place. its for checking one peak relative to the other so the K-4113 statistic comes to -1.0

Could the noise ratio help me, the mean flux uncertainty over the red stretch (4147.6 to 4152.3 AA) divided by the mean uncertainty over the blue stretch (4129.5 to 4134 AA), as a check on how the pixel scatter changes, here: 1.00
